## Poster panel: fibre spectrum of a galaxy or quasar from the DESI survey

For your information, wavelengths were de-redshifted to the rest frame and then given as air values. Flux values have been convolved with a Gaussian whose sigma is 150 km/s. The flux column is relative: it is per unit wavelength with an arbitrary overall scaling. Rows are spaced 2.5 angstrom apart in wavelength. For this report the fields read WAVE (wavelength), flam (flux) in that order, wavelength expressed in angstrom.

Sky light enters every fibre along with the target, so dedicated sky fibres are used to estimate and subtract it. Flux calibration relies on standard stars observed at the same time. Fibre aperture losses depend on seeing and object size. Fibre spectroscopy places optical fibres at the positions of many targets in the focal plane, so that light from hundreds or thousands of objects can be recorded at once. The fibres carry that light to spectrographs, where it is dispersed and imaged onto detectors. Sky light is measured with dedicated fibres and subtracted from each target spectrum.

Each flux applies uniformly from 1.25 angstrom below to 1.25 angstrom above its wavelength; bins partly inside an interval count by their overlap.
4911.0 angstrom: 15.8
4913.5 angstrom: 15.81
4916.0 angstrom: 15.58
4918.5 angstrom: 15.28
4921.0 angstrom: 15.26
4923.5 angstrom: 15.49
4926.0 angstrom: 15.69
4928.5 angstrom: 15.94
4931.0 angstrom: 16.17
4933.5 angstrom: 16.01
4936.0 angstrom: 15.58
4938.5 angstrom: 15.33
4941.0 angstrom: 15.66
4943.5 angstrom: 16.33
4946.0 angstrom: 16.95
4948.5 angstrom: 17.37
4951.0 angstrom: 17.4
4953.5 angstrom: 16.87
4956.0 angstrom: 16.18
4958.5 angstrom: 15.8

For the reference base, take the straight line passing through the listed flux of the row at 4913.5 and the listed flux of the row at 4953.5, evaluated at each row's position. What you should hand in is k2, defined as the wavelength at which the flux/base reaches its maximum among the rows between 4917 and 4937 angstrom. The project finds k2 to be 4931.0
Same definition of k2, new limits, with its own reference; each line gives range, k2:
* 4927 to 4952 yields 4948.5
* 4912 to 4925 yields 4913.5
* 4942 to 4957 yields 4948.5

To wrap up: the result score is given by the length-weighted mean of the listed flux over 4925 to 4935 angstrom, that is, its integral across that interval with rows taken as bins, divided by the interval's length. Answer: 15.9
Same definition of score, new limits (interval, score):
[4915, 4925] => 15.4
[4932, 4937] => 15.8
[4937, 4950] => 16.3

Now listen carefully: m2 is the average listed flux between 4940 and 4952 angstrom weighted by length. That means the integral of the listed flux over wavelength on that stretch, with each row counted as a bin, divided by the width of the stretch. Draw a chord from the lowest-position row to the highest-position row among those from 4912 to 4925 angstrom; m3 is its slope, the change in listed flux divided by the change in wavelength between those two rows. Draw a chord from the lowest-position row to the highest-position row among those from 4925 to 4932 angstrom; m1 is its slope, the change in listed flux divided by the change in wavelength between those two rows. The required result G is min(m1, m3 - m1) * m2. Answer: -2.1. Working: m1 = 0.10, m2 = 16.8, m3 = -0.03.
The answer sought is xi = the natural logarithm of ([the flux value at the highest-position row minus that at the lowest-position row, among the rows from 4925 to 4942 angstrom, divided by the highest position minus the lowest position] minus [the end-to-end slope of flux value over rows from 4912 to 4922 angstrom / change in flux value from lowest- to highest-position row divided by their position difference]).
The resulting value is -2.6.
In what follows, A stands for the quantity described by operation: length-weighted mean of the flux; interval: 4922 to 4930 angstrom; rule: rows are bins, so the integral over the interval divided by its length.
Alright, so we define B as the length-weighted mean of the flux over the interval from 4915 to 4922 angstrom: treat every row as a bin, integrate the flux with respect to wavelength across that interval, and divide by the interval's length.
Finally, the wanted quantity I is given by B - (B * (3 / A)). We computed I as 12.43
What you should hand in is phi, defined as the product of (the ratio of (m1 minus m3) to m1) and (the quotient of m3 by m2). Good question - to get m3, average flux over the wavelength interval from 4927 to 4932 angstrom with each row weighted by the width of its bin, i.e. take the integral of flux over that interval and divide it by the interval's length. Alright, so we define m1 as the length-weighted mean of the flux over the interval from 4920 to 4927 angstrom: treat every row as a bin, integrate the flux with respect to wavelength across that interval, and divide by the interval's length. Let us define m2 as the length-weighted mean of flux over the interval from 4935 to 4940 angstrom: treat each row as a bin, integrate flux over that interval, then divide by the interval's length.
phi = -0.037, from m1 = 15.5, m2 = 15.5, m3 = 16.0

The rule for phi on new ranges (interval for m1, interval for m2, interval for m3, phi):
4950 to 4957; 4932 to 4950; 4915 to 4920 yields 0.079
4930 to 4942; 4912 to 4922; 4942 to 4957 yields -0.076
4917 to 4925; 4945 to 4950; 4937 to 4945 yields -0.026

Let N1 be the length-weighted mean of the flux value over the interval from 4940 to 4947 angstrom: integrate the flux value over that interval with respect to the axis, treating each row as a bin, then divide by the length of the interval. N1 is 16.3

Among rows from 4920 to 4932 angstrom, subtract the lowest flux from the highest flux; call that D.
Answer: 0.91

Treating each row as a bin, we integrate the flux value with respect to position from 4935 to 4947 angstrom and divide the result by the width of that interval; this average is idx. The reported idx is 16.0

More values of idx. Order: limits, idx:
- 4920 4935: 15.8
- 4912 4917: 15.7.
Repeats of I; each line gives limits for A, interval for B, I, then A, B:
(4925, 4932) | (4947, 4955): 13.94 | 15.9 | 17.2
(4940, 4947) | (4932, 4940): 12.78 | 16.3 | 15.7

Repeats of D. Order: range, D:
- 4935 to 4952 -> 2.07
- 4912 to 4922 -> 0.55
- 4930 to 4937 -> 0.59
